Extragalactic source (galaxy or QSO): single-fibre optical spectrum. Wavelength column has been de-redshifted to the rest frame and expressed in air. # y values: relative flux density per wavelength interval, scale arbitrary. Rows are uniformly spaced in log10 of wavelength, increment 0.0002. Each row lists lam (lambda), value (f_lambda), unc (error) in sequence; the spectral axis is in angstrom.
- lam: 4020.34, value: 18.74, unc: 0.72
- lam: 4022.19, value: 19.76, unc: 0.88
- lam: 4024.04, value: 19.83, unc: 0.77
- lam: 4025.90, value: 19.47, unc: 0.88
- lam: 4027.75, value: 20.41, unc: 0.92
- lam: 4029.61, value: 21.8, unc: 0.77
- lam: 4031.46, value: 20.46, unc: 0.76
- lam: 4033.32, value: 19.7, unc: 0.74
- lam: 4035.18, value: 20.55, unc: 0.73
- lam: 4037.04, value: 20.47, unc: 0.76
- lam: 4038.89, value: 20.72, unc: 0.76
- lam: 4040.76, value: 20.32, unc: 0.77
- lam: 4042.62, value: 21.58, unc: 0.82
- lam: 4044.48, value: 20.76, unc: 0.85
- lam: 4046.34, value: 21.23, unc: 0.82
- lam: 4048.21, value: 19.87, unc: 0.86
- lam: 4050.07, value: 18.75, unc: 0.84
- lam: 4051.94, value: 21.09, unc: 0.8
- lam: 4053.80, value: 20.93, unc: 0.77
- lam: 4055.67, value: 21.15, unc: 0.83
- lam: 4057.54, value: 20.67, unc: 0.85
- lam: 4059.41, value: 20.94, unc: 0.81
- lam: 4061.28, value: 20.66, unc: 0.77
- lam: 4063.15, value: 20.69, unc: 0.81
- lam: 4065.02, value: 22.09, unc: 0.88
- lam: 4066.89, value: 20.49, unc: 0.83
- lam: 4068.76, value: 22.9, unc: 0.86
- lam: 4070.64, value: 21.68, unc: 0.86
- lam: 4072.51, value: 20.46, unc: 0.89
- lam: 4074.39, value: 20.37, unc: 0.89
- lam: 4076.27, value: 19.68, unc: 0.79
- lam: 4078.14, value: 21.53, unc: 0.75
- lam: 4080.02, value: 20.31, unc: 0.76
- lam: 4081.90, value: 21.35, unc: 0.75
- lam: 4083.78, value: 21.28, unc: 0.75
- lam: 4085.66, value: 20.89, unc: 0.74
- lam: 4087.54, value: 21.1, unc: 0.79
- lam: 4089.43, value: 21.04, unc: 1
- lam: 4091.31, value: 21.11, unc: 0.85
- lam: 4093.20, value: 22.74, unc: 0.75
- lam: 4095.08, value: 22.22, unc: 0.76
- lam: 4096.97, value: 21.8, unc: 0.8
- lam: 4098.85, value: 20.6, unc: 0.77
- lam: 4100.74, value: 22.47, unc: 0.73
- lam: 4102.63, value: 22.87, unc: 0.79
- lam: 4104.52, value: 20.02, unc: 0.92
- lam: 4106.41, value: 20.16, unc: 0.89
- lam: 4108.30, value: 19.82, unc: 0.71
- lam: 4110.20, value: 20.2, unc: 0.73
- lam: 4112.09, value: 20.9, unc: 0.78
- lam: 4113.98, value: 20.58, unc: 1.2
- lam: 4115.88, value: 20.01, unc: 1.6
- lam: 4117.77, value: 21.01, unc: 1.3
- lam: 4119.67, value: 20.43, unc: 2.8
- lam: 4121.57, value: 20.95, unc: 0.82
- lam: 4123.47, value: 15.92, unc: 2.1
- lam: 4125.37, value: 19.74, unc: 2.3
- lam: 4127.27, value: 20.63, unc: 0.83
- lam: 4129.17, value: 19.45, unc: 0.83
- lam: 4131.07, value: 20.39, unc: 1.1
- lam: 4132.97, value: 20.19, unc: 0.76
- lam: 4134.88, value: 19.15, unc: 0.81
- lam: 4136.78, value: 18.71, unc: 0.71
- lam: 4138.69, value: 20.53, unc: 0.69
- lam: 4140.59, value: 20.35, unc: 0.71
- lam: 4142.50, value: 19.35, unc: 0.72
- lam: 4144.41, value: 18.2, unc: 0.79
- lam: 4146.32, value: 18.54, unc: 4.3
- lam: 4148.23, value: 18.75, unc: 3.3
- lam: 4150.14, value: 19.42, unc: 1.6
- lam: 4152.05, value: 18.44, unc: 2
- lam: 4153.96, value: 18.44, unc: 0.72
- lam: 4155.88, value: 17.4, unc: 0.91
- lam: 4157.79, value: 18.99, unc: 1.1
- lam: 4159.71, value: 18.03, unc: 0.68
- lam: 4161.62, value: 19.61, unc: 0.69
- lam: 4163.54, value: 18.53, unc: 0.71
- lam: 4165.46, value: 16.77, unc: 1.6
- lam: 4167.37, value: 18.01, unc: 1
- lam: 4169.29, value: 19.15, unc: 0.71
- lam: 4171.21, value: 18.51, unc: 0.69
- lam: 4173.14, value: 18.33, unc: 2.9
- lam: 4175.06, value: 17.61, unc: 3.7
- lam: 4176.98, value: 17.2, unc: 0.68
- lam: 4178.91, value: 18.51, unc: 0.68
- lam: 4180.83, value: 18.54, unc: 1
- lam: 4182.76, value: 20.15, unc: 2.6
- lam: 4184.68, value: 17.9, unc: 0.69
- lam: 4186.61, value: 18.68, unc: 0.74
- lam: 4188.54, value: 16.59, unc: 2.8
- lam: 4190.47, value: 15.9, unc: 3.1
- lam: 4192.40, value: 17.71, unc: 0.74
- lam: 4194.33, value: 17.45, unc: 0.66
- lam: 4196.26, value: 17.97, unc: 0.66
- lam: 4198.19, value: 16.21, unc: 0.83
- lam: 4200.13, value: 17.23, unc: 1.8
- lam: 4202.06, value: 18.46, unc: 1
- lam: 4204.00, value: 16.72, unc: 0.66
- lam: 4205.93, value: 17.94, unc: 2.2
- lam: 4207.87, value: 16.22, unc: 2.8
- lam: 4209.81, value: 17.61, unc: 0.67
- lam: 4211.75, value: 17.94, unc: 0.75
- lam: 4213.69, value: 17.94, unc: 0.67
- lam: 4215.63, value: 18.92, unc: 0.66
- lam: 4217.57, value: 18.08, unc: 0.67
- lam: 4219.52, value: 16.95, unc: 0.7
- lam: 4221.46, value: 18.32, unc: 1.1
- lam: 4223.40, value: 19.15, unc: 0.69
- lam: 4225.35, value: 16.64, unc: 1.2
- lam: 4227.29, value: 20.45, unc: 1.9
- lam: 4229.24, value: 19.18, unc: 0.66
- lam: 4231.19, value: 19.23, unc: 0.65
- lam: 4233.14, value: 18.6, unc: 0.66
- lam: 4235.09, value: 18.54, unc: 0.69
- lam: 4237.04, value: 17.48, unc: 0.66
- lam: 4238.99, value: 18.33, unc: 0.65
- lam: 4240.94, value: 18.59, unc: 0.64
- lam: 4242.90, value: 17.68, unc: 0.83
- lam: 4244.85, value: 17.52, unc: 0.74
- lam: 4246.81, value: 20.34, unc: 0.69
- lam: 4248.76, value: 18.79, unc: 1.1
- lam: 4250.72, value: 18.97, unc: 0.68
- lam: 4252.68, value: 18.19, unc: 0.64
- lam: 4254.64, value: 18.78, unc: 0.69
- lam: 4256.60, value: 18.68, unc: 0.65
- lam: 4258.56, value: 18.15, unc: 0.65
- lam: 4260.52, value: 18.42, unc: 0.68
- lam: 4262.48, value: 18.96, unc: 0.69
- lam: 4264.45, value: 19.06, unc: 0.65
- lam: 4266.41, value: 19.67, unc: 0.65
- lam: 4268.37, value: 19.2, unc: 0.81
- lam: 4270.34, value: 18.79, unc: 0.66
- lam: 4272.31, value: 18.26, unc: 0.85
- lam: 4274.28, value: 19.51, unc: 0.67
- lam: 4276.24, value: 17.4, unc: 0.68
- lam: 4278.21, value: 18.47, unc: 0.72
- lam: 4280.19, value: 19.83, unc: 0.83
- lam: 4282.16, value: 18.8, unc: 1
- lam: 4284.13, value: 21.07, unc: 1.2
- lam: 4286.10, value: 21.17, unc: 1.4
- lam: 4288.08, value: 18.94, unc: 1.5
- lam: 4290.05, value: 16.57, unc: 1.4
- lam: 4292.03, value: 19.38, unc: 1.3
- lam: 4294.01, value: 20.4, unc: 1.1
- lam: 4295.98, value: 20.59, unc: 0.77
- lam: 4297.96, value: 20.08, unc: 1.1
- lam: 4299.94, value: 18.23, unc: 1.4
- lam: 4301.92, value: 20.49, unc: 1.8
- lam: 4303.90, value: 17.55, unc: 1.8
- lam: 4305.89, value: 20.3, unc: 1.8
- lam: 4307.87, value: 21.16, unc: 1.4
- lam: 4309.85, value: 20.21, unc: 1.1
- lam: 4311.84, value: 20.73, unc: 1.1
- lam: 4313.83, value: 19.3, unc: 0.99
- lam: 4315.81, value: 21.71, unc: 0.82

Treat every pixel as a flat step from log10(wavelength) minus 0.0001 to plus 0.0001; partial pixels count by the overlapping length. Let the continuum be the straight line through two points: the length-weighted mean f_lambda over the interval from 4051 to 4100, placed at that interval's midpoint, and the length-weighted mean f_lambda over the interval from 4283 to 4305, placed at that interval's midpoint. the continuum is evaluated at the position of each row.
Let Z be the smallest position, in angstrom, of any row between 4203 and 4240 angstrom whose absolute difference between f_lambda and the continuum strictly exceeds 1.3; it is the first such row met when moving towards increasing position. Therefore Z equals 4204.00 angstrom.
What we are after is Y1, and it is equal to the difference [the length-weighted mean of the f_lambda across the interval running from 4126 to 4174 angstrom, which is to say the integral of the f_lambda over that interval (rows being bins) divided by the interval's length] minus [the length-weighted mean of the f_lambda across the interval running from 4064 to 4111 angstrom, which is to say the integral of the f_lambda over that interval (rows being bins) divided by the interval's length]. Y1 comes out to -2.2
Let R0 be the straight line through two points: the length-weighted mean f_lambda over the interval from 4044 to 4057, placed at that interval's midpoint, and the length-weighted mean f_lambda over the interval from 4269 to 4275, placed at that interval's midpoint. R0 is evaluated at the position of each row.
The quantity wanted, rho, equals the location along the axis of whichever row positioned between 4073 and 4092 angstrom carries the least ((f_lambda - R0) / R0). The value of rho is 4076.27 angstrom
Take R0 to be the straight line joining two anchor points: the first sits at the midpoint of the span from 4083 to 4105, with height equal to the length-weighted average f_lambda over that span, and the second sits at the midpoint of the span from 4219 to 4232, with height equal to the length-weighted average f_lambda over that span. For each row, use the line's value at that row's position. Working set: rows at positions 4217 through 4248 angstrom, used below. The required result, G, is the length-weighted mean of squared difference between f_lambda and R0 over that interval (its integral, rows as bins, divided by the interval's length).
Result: 1.2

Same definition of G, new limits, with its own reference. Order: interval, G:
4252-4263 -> 0.5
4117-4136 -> 3.1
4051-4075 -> 1.8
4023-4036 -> 7.7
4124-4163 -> 2.3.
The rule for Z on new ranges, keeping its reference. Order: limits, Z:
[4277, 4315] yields 4284.13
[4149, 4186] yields 4152.05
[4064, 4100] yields 4068.76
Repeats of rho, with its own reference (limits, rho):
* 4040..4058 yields 4050.07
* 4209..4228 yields 4225.35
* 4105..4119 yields 4108.30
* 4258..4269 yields 4258.56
